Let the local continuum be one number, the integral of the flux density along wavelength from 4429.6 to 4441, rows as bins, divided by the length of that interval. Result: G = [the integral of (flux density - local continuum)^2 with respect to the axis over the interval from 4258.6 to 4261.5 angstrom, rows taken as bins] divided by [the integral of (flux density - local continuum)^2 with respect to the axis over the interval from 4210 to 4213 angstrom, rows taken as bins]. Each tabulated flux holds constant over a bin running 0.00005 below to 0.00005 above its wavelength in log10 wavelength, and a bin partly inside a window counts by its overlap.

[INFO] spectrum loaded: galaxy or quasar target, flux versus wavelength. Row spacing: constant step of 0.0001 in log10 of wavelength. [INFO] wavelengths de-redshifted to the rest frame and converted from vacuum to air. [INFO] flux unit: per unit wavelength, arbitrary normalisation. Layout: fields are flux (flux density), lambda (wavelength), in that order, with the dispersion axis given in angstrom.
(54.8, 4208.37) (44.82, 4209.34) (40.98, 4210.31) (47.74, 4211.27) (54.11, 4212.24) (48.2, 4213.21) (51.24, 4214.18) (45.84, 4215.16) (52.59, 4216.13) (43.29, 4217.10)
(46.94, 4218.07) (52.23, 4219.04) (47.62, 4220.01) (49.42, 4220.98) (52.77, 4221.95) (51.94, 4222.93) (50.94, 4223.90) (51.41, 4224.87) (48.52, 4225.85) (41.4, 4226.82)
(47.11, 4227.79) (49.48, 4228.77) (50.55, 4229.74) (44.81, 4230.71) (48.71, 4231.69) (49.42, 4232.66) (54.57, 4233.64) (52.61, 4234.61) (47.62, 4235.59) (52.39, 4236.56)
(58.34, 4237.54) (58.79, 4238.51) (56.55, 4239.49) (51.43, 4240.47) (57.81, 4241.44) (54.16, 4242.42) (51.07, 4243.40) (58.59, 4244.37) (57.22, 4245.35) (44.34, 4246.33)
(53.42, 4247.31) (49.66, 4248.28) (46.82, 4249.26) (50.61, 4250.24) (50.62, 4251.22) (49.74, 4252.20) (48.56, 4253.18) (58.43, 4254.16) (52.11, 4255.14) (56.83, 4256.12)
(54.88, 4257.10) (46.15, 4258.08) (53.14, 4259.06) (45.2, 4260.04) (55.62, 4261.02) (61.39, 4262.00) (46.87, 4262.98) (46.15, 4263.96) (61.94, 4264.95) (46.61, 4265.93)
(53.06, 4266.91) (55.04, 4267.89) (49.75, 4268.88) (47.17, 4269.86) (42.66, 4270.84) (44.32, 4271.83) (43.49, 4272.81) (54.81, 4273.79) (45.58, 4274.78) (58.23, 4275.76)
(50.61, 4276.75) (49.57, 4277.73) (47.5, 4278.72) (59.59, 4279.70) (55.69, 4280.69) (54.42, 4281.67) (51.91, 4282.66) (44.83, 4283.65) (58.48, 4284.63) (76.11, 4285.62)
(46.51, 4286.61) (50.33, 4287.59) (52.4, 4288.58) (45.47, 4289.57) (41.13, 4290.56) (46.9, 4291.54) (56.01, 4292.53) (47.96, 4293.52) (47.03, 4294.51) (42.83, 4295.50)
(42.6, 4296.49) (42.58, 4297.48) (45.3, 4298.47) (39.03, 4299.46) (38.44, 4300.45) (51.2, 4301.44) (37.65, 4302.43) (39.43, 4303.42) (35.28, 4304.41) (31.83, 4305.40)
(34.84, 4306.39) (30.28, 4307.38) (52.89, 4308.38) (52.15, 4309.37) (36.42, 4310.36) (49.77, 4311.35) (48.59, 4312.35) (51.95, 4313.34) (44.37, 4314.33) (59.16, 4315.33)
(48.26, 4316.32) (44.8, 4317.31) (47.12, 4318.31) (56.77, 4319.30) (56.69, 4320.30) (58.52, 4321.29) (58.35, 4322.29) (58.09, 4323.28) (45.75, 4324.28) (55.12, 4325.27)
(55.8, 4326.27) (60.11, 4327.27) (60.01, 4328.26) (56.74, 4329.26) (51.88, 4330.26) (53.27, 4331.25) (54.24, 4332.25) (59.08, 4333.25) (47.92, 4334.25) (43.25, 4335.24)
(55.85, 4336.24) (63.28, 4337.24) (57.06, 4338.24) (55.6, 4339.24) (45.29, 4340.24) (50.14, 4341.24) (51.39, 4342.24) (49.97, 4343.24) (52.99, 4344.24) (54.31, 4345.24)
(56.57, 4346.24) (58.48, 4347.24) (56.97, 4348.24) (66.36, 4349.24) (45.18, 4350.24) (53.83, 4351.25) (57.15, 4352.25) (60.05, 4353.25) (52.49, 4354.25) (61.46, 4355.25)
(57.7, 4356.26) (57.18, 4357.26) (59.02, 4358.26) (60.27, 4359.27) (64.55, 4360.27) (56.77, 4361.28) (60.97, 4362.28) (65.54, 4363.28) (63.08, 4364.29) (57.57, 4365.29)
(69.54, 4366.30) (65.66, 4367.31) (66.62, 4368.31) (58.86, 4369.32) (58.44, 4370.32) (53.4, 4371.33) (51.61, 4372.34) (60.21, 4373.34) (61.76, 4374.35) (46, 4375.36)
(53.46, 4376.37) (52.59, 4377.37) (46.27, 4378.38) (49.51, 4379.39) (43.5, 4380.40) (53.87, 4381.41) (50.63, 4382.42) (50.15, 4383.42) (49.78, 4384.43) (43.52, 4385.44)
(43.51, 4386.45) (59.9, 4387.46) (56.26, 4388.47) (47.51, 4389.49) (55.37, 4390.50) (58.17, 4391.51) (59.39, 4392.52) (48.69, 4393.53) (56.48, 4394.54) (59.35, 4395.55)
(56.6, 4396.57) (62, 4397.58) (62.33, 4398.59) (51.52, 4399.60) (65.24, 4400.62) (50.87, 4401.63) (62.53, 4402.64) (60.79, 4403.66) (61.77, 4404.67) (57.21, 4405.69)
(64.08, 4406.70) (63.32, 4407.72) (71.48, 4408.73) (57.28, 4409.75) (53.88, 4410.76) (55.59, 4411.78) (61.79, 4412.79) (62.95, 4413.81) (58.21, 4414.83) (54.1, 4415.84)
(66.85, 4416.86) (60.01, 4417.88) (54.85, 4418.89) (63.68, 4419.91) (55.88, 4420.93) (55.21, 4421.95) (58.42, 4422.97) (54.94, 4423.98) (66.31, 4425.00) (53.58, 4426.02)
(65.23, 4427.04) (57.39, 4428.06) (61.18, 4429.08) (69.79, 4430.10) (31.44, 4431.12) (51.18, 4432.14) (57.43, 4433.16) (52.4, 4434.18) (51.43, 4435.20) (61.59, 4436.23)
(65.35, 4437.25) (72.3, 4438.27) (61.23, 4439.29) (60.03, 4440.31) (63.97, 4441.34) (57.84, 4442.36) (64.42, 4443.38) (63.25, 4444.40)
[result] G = 0.5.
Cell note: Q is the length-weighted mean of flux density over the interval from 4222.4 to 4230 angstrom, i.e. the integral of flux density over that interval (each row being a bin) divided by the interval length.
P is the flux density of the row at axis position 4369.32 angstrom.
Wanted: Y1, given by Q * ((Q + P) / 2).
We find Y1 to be 2631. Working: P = 58.86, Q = 48.9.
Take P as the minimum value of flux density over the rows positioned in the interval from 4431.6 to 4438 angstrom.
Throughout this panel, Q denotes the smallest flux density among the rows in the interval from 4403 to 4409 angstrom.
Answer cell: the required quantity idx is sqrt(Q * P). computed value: 54.1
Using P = 51.18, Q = 57.21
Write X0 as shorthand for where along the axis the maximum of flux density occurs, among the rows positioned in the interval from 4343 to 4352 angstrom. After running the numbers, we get 4349.24 angstrom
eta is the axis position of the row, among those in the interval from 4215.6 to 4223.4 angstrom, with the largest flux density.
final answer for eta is 4221.95 angstrom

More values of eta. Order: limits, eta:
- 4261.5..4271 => 4264.95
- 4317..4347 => 4337.24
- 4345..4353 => 4349.24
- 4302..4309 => 4308.38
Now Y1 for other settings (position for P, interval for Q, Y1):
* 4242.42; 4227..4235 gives 2552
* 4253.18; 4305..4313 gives 1929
